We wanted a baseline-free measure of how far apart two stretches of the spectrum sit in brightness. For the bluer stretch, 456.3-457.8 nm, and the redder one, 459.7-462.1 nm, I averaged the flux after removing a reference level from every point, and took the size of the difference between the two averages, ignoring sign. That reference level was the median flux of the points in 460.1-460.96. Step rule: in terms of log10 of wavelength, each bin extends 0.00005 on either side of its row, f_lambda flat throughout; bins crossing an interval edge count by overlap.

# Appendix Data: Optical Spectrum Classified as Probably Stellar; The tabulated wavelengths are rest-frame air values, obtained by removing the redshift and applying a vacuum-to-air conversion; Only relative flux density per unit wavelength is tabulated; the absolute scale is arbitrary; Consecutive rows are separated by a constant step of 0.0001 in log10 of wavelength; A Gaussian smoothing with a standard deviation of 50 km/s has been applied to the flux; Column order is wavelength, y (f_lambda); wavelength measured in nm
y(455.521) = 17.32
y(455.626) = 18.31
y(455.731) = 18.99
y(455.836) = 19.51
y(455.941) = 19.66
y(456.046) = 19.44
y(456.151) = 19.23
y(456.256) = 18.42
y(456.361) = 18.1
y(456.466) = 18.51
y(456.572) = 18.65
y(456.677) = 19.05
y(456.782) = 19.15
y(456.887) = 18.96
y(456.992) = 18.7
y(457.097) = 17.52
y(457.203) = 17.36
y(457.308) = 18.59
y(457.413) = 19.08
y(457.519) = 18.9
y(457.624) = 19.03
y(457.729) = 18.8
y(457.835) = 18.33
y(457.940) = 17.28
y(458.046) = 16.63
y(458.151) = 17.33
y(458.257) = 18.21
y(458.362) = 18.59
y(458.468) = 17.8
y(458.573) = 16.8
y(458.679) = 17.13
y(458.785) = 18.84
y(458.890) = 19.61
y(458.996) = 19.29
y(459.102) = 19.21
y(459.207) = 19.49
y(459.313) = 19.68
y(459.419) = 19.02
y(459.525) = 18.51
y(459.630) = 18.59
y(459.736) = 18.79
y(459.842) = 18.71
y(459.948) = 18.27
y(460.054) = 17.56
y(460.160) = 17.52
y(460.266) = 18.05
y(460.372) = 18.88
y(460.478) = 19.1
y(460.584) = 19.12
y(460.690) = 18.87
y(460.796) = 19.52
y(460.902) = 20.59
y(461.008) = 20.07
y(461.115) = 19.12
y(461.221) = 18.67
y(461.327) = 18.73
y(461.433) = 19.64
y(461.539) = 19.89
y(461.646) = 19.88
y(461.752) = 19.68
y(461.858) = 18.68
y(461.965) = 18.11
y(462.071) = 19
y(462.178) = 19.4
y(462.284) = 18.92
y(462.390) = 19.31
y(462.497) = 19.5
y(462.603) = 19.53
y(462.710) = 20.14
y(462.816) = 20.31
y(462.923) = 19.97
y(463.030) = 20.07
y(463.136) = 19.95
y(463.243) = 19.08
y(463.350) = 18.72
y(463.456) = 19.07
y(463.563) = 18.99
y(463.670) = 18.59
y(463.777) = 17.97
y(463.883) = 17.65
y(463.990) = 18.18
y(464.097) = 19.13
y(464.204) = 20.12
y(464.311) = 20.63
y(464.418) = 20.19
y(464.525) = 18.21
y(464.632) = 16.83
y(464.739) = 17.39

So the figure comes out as 0.38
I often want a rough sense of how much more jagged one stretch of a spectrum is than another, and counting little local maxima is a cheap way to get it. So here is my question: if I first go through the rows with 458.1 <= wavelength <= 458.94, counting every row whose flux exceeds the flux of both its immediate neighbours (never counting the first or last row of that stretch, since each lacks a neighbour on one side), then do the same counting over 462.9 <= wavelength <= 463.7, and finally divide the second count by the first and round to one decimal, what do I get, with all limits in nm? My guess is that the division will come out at 2.0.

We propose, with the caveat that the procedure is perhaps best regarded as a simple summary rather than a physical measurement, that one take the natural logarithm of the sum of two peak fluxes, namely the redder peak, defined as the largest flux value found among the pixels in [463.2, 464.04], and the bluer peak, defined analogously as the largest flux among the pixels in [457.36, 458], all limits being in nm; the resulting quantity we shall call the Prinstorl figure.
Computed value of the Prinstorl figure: 3.64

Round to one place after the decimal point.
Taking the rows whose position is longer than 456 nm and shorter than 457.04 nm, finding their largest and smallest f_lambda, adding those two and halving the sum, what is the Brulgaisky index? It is 18.8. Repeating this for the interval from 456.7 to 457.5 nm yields 18.3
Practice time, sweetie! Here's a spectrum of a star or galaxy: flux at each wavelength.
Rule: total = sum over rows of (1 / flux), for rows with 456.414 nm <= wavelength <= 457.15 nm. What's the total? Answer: 0.38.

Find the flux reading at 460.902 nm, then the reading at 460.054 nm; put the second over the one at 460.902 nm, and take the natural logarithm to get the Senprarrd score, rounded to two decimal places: -0.16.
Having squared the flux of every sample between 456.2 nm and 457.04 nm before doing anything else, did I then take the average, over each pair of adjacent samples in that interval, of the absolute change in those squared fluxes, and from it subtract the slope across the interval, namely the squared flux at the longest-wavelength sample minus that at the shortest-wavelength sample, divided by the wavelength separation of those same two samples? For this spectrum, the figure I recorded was -4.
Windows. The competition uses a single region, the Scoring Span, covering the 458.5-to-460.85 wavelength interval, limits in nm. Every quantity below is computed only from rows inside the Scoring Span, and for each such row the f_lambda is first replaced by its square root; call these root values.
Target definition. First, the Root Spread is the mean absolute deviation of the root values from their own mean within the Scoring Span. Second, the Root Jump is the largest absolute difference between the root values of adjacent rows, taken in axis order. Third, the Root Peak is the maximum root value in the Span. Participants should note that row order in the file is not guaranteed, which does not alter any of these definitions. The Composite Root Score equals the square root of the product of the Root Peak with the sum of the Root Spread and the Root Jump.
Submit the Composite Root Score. 1.10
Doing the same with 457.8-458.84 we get 1.10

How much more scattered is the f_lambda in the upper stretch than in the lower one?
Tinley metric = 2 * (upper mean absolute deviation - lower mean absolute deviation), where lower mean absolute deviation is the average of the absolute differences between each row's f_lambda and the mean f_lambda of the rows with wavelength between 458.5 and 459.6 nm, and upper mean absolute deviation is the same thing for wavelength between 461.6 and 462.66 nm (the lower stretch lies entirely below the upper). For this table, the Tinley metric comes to -0.7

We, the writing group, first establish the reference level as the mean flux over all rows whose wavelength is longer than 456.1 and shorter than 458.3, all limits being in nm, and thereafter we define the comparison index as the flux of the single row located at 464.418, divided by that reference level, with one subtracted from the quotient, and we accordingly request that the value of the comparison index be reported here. 0.10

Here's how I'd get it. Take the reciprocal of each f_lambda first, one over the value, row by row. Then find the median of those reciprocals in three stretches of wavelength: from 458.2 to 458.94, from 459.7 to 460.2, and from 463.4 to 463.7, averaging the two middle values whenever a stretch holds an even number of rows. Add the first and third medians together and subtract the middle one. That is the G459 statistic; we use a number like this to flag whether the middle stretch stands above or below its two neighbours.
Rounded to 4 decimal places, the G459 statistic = 0.0528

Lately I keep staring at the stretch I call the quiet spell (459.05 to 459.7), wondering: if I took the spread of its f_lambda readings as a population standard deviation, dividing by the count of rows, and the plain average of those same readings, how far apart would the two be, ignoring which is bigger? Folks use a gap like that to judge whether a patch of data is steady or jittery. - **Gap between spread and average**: 18.7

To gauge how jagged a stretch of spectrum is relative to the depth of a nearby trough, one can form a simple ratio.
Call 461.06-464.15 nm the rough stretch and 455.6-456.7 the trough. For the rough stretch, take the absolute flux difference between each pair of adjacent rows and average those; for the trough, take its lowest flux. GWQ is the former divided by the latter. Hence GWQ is 0.023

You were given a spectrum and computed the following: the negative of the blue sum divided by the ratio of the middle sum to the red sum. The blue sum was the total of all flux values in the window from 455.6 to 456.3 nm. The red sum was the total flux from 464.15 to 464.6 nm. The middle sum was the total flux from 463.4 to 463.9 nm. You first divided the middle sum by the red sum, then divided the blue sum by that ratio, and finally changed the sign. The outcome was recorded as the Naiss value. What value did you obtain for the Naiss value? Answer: -115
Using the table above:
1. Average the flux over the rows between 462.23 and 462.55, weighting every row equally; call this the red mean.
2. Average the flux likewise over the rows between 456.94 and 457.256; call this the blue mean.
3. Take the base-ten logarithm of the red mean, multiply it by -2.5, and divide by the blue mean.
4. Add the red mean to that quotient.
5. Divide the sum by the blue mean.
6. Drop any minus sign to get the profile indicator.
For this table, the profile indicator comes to 1.07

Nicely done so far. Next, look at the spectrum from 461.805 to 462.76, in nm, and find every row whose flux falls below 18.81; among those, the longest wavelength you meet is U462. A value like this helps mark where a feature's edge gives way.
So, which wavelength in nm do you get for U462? 461.965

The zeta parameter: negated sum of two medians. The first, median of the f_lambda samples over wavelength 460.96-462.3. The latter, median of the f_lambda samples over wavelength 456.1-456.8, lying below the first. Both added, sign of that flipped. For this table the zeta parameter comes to -37.8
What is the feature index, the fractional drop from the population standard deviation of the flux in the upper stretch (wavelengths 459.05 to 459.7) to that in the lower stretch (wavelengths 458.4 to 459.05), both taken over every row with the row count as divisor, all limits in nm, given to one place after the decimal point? -1.5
